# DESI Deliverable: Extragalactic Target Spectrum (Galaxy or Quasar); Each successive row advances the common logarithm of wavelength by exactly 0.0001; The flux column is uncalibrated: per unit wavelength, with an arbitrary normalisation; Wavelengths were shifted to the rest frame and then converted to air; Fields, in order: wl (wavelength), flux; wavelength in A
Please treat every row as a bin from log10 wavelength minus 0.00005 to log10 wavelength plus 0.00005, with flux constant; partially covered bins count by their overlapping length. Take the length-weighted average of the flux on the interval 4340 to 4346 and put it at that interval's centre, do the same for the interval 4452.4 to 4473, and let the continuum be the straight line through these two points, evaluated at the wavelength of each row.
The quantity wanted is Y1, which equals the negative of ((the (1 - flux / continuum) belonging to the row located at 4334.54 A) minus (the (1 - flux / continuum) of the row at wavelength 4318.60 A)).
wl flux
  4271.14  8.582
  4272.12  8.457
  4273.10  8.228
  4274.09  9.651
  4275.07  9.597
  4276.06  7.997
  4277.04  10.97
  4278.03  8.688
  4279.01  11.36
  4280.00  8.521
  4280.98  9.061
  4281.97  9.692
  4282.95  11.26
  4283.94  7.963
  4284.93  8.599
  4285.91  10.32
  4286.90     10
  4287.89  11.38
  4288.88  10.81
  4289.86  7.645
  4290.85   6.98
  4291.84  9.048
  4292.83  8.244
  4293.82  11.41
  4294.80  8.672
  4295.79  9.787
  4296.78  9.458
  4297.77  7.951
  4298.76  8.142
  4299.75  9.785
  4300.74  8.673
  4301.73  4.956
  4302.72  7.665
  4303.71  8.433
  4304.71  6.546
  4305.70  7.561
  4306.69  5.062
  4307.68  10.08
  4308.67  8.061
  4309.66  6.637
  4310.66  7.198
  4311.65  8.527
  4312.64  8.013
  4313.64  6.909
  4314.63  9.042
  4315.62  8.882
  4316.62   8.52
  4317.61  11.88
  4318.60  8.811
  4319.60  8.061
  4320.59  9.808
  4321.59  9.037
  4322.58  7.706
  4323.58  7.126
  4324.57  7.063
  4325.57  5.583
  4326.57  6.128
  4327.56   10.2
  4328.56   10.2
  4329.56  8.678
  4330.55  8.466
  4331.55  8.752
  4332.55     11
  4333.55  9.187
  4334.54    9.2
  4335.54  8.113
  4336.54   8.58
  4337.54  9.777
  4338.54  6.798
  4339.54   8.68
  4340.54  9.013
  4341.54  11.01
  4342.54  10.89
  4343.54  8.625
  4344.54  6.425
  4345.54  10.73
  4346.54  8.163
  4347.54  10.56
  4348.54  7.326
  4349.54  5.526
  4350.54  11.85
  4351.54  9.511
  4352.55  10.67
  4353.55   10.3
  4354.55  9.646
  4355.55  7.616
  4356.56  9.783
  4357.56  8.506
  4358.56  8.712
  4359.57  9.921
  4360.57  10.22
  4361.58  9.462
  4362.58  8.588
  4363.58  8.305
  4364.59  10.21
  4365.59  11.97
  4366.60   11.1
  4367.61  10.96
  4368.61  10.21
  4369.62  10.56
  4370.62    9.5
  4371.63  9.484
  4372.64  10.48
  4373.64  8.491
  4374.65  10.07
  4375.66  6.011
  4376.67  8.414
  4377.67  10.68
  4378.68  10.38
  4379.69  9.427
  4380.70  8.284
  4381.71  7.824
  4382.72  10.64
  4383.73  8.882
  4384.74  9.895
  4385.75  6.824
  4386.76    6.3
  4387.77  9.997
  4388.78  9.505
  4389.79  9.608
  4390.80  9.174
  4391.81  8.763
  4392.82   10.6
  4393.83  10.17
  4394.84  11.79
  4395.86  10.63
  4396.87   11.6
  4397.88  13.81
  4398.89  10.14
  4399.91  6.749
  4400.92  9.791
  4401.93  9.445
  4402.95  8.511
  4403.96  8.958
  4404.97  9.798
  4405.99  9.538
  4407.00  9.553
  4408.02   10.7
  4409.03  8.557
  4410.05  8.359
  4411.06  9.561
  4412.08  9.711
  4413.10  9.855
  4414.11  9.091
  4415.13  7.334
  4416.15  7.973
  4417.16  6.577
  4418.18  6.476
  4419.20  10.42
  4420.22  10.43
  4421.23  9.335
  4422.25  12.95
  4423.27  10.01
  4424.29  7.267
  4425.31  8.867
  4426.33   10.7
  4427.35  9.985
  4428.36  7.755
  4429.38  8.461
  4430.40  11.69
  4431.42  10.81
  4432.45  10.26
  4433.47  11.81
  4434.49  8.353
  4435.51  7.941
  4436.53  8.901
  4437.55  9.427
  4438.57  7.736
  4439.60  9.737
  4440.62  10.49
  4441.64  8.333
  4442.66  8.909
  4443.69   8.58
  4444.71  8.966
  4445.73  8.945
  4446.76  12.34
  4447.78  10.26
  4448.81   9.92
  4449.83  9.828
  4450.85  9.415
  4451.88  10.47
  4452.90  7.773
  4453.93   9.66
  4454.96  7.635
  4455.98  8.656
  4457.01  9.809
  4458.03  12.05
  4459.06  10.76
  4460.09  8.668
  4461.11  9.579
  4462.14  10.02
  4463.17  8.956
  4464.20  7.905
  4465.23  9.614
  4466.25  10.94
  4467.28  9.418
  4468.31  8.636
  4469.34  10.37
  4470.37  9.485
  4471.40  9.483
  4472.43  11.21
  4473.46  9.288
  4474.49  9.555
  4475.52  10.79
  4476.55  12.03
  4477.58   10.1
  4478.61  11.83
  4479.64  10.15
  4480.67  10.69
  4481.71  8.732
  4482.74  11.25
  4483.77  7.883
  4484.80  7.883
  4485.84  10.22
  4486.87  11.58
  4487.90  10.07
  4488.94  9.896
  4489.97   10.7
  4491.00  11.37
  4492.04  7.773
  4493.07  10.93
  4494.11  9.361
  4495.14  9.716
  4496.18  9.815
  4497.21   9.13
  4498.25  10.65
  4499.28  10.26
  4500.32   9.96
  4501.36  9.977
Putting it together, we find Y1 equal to 0.040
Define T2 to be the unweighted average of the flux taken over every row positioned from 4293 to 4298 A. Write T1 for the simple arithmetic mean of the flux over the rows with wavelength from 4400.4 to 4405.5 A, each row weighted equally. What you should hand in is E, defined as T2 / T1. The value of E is 1.02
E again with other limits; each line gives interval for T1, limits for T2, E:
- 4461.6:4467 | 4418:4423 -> 1.05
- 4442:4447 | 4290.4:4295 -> 0.93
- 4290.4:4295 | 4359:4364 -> 1.05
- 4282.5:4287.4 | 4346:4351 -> 0.90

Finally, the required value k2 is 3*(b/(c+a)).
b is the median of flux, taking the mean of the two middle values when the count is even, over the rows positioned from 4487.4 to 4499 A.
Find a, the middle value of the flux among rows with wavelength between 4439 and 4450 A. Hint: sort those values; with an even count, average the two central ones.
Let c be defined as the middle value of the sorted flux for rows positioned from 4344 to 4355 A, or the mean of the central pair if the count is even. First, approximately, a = 9.74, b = 9.9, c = 9.6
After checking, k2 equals 1.53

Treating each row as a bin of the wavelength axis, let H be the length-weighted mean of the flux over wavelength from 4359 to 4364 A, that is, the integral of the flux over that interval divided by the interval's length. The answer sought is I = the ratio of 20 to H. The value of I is 2.15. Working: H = 9.3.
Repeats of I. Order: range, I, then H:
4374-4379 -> 2.21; 9.0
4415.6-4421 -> 2.37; 8.4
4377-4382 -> 2.14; 9.4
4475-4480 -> 1.82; 11.0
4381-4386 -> 2.25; 8.9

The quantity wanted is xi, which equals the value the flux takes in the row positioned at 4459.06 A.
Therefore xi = 10.76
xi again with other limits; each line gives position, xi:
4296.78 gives 9.458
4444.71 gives 8.966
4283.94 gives 7.963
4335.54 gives 8.113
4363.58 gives 8.305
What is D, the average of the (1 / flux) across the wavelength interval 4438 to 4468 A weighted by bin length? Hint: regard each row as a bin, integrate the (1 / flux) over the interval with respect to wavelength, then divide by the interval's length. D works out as 0.107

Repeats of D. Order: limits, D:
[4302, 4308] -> 0.142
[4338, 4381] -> 0.110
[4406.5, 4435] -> 0.110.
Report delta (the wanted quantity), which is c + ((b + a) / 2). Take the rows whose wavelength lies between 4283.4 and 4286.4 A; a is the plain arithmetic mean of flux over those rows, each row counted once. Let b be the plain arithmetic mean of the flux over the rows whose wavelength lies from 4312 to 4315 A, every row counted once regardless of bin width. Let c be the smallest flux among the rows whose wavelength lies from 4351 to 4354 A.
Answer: 18.0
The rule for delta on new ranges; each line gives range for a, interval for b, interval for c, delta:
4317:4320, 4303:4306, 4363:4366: 16.9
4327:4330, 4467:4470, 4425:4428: 18.5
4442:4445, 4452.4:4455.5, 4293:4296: 17.3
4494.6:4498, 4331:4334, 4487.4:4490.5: 19.5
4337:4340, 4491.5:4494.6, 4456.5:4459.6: 18.7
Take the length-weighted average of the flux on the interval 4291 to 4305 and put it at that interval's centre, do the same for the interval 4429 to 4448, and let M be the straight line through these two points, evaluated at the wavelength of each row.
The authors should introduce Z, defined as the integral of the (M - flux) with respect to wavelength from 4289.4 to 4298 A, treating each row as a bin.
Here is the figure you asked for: -3.4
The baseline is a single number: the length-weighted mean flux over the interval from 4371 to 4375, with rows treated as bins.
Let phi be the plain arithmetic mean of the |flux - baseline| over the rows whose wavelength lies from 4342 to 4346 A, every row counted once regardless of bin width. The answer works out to 1.6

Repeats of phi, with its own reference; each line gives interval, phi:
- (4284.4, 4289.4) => 1.0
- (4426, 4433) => 1.2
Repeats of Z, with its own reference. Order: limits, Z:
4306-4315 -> 7.8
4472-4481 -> -6.8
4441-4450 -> 0.5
